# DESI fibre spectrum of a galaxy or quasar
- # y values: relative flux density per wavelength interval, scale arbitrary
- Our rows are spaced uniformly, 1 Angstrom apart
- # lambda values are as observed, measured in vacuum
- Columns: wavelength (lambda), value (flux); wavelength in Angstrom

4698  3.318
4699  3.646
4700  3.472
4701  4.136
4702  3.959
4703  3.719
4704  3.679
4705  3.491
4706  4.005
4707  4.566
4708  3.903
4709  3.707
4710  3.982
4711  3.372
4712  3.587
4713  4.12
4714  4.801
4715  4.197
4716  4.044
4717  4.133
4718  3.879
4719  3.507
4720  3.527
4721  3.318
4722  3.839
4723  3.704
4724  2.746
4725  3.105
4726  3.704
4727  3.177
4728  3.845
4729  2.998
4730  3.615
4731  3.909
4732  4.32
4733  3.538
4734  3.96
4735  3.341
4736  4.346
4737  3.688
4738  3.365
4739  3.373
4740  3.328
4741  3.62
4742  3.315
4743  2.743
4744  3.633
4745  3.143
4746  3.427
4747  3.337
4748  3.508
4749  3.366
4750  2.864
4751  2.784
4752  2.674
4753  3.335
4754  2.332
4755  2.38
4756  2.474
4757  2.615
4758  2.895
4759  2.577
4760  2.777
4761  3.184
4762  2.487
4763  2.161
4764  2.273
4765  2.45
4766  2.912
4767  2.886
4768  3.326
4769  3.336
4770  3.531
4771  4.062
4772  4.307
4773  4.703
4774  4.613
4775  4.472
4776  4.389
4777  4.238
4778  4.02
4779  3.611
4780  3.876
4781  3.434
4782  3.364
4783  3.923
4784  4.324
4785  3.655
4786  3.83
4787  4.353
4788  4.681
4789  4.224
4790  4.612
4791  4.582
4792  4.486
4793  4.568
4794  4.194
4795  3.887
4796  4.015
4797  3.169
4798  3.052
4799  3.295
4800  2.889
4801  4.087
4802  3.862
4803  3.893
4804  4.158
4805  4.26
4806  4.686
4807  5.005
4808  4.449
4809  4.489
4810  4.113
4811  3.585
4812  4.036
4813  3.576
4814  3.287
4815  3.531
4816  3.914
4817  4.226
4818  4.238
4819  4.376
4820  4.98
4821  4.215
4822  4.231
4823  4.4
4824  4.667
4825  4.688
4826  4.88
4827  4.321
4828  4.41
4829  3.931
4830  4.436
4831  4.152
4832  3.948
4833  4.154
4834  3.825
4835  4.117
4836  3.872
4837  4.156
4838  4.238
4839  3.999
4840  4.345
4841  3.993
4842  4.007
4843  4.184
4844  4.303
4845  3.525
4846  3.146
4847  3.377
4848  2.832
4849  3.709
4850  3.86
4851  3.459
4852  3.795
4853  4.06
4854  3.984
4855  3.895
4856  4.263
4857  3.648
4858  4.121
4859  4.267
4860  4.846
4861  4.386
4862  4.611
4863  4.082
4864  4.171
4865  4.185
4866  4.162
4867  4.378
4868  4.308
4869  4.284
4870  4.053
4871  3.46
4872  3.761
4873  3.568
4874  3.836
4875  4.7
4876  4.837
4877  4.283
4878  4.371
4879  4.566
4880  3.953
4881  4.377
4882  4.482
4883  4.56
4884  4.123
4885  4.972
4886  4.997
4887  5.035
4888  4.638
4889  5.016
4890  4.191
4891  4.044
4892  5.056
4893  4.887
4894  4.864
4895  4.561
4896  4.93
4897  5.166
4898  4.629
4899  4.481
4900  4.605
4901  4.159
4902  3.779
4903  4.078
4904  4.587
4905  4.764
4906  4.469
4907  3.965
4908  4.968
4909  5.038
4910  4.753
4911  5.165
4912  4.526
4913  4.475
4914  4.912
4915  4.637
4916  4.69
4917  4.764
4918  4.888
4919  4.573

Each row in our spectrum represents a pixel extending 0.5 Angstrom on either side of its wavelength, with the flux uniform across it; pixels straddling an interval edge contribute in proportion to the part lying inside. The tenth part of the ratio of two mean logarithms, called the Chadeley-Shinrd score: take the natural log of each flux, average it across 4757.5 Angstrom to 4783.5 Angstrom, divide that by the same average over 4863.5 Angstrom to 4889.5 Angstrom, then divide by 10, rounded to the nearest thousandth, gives 0.083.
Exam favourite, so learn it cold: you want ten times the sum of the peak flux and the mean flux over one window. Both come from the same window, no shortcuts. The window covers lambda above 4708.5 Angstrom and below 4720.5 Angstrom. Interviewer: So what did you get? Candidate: 87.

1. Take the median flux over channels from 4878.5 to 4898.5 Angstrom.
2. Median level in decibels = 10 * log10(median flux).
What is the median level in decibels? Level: 6.7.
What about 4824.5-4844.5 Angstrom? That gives 6.2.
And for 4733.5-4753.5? 5.3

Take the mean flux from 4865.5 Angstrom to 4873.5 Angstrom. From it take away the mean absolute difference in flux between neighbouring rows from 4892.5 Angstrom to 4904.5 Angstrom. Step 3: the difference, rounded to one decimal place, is 3.7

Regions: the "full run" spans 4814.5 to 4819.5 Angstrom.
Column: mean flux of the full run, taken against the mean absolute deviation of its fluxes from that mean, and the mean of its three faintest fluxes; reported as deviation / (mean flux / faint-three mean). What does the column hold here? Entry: 0.26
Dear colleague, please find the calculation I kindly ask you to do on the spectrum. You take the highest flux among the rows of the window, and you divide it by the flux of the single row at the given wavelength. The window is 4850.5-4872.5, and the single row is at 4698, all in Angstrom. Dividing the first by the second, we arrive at 1.46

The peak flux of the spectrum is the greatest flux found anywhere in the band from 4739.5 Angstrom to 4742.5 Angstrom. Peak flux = 3.62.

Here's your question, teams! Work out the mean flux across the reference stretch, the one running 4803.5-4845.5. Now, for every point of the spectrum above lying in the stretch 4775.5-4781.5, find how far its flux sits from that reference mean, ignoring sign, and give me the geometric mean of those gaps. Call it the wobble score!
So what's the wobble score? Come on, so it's 0.25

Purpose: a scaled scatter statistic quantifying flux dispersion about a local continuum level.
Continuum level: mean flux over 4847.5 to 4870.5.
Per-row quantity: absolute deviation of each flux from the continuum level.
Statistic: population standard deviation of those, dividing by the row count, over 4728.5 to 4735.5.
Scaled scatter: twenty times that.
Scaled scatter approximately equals 6.3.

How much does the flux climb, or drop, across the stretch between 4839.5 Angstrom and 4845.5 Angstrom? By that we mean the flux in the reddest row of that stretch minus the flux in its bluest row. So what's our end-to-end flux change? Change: -0.8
